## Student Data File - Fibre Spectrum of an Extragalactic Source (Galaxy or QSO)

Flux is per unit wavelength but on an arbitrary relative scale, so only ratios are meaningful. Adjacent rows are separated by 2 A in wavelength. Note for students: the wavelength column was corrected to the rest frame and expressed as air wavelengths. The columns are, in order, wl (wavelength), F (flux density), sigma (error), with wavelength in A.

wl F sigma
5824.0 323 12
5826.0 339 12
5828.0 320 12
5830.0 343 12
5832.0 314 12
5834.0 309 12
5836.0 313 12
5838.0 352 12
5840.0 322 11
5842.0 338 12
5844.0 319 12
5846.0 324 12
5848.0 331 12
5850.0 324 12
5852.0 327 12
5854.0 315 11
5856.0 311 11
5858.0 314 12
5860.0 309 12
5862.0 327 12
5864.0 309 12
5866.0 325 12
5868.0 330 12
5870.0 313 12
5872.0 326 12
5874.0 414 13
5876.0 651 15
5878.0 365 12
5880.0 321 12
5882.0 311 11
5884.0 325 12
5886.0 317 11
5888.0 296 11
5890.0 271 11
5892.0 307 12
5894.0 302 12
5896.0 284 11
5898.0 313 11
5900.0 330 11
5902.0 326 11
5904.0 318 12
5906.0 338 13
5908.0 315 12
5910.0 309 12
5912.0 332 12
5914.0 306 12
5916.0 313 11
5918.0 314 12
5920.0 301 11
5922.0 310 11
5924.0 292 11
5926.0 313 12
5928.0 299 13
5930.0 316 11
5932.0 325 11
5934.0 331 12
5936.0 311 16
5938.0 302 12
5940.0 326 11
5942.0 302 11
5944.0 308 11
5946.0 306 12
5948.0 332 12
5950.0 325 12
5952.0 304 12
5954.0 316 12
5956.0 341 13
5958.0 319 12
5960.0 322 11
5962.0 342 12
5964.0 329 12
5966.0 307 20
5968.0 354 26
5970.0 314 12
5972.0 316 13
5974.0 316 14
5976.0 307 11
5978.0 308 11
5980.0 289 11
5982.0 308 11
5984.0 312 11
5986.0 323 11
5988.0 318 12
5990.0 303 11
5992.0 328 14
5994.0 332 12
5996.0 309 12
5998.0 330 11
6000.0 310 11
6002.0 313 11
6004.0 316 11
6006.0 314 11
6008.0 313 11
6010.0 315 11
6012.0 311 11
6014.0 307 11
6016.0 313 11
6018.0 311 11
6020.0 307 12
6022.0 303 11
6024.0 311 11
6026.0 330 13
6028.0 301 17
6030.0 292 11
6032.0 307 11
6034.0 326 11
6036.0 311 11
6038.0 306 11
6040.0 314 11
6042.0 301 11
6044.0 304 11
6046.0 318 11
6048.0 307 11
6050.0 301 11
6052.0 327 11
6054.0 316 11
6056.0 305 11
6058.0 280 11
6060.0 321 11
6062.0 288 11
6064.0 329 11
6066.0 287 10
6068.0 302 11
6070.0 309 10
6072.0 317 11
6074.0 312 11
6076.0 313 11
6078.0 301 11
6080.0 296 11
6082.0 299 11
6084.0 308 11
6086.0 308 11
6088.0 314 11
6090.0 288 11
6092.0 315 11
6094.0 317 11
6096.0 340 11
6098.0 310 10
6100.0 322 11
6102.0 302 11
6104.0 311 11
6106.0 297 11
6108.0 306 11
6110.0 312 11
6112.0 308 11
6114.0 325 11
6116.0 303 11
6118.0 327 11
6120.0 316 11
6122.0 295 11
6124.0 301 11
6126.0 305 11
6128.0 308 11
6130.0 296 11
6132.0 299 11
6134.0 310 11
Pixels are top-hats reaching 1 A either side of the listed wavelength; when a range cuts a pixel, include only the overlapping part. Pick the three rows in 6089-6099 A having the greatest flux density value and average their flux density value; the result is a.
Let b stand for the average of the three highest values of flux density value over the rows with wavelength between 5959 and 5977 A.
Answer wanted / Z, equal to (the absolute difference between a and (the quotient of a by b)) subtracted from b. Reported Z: 19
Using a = 324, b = 342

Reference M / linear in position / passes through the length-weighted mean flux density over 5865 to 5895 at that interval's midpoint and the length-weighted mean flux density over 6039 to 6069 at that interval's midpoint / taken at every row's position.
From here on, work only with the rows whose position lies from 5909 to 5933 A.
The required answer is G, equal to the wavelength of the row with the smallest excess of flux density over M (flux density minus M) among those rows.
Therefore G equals 5924.0 A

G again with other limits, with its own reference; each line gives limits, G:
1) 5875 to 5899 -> 5890.0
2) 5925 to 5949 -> 5928.0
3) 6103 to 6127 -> 6106.0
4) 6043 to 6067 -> 6058.0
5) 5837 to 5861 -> 5860.0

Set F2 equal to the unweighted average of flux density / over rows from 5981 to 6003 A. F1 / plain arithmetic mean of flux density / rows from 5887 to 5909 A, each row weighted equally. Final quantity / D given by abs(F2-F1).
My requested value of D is 8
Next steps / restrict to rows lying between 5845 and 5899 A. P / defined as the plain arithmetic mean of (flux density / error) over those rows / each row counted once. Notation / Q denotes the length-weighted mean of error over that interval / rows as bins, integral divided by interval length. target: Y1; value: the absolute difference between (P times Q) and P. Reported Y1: 302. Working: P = 27.8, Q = 11.9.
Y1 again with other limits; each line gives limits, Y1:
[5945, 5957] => 294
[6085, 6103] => 284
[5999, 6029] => 289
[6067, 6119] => 282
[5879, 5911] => 285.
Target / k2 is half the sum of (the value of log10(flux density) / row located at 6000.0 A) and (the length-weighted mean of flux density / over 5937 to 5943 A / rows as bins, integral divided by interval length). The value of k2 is 156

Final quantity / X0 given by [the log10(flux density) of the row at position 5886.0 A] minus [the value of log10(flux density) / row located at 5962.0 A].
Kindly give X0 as -0.033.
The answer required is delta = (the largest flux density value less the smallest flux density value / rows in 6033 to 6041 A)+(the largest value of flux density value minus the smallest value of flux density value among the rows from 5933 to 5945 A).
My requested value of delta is 49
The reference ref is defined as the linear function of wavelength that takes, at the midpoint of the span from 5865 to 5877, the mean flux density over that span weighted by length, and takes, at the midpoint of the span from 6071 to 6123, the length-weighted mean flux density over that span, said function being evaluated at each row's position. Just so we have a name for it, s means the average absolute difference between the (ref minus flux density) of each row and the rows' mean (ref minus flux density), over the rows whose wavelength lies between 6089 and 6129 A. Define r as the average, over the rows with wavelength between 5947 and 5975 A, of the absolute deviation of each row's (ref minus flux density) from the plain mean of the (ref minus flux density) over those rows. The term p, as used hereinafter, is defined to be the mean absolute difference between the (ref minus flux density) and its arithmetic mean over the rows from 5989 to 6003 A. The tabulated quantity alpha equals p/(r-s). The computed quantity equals 5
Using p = 10.0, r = 11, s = 9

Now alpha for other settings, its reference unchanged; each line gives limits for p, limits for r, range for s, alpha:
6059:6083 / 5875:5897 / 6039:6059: 0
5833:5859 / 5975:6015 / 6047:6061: -3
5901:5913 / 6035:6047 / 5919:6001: -1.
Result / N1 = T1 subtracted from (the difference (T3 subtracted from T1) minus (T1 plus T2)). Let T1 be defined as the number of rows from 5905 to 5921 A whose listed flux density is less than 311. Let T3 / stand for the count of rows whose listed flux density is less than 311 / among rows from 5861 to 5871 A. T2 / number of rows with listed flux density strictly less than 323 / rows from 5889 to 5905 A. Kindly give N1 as -10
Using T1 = 3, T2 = 6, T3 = 1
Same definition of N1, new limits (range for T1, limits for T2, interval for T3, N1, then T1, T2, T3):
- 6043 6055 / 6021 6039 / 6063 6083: -16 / 3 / 7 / 6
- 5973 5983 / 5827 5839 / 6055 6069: -13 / 4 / 4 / 5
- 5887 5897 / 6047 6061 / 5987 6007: -14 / 5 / 6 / 3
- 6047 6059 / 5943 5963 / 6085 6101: -13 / 4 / 6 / 3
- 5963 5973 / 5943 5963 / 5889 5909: -11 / 1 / 6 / 4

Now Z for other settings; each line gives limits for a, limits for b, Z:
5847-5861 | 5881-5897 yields -9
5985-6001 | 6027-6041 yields -12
